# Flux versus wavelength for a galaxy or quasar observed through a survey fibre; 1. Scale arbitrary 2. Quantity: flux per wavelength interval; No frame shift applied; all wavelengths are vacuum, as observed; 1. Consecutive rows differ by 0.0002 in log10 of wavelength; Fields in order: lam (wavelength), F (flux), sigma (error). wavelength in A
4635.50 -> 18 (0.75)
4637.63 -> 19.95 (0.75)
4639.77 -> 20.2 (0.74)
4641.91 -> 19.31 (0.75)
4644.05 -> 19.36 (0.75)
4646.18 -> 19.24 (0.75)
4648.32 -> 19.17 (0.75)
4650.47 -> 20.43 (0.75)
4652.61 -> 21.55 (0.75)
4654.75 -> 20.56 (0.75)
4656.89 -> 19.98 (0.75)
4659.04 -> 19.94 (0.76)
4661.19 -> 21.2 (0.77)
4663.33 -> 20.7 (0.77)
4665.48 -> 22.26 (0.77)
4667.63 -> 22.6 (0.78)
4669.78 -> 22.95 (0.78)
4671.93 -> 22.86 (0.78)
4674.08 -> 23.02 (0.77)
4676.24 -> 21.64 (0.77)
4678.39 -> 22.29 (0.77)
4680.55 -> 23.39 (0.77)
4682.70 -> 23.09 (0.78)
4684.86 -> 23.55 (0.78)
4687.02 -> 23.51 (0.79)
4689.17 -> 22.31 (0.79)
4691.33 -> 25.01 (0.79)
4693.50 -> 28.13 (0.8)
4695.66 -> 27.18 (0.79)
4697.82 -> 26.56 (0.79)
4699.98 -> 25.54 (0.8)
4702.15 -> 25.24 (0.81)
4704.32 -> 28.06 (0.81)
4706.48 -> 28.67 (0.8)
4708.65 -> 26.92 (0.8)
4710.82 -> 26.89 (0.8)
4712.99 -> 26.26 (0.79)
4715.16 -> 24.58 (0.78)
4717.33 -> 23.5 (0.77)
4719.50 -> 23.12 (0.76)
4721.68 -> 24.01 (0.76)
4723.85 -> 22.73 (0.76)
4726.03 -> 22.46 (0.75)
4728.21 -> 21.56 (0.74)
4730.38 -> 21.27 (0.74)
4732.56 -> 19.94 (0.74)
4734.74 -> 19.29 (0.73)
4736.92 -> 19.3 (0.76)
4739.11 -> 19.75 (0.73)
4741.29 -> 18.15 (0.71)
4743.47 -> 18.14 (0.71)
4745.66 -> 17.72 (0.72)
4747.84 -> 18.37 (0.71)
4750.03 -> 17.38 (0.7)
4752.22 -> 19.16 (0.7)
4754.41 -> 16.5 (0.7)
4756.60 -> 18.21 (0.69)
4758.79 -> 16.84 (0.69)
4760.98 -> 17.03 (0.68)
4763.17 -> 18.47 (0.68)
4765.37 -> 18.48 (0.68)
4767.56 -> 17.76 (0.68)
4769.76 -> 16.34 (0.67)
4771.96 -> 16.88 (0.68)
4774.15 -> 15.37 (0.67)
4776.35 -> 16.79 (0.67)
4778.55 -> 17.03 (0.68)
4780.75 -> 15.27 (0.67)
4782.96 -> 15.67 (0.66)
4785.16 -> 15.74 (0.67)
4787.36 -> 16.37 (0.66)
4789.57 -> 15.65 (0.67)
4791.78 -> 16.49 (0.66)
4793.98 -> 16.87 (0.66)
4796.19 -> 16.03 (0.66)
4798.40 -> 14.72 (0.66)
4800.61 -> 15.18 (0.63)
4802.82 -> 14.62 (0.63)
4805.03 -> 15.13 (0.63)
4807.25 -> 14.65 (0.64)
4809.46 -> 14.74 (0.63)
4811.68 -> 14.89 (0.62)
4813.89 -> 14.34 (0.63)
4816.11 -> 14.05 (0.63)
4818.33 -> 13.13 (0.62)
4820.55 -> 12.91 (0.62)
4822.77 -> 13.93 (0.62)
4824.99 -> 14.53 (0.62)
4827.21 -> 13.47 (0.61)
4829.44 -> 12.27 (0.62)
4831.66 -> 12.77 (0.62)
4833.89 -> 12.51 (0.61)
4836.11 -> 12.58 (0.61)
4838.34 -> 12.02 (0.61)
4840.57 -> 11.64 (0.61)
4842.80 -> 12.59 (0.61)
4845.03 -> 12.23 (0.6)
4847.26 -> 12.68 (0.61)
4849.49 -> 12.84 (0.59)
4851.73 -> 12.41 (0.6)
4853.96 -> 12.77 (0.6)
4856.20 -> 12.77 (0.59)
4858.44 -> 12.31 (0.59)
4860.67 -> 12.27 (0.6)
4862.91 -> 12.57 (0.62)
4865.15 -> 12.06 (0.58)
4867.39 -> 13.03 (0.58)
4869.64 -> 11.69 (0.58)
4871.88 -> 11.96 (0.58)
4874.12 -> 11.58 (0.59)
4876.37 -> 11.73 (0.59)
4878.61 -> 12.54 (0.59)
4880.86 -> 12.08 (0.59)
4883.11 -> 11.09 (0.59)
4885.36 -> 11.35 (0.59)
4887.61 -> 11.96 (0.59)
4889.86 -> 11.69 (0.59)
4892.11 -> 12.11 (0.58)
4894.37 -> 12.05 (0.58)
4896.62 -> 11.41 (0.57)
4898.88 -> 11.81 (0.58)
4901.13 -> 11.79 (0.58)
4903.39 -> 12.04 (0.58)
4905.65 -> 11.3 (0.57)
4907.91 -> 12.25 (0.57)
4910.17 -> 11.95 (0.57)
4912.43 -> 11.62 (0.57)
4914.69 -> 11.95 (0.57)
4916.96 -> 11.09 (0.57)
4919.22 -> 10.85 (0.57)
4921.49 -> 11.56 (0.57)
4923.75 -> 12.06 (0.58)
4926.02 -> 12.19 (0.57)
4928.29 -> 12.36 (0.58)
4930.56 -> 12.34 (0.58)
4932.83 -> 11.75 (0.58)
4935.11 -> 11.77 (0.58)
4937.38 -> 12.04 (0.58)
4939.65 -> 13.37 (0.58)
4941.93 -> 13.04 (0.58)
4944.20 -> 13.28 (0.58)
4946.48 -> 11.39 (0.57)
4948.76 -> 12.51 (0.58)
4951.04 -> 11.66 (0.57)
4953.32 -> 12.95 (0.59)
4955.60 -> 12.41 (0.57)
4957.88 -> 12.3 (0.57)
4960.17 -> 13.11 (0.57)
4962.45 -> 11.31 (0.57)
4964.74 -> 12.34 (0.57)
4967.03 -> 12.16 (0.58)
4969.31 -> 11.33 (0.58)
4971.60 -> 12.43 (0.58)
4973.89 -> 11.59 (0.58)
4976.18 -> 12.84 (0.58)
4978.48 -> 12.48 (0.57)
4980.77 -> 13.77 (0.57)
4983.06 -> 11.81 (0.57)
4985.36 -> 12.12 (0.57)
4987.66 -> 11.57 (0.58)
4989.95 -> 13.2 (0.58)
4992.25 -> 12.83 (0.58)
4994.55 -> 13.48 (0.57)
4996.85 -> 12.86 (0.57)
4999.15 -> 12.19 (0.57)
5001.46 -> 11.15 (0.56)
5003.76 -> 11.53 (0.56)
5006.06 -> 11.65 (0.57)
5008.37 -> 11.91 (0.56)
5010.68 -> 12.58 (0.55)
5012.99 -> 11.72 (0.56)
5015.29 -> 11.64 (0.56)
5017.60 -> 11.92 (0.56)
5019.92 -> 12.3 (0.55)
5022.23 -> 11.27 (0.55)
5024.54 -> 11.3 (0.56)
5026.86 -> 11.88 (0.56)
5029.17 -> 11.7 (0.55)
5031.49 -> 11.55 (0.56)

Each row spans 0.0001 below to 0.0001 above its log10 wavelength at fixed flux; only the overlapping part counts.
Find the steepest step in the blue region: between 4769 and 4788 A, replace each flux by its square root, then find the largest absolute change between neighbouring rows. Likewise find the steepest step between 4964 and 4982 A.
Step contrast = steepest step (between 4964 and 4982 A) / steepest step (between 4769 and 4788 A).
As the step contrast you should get 0.82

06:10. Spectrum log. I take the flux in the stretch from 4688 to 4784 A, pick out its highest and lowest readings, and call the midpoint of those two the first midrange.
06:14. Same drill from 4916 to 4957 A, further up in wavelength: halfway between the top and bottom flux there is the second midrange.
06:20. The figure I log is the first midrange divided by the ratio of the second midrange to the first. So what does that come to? 40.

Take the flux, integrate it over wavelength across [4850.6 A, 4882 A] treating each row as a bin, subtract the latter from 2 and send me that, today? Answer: -383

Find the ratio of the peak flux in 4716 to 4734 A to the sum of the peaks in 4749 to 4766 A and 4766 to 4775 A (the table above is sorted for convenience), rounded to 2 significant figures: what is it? 0.65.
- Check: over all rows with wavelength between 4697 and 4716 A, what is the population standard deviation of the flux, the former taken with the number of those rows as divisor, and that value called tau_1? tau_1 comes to 1.23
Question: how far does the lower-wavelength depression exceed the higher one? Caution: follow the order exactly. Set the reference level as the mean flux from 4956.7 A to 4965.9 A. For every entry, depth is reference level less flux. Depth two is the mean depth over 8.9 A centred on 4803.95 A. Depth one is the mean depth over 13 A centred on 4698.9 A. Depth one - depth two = -12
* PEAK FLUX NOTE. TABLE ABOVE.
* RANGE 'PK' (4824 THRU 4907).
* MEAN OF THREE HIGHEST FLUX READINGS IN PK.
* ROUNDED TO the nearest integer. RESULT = 14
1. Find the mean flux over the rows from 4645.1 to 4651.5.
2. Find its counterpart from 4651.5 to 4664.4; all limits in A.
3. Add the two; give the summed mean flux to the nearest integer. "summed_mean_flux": 40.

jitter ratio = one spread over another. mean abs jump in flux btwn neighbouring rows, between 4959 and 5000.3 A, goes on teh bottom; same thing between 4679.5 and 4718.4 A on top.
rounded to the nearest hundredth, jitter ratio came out 1.25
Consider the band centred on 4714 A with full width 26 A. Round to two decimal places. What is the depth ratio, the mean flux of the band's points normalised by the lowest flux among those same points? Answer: 1.12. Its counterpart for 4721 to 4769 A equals 1.16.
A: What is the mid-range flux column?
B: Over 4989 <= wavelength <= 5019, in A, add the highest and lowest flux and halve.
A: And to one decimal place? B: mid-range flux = 12.3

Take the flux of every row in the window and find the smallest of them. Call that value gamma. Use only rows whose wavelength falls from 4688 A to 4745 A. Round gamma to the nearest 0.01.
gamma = 18.14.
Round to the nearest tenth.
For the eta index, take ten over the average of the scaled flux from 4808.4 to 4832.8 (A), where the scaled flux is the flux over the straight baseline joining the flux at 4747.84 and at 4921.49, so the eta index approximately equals 11.3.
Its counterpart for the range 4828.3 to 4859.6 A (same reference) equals 11.7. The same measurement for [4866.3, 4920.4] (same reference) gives 10.7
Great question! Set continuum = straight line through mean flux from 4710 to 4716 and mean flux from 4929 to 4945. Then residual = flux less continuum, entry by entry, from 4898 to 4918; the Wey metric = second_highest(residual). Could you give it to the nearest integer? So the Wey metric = -2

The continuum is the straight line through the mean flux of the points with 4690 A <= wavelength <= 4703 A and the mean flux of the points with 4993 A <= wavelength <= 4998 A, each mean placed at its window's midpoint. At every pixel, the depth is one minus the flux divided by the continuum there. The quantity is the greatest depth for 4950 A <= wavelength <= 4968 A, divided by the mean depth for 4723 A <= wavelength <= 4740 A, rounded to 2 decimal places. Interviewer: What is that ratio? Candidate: 1.43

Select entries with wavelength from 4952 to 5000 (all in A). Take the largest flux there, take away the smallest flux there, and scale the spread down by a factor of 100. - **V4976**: 0.025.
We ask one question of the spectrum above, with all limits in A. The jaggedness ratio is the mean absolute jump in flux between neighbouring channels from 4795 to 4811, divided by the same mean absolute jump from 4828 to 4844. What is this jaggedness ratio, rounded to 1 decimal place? 1.3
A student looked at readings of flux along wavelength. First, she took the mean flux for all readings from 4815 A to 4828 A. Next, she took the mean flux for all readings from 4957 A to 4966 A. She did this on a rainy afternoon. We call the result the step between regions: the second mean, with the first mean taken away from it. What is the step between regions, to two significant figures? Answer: -1.4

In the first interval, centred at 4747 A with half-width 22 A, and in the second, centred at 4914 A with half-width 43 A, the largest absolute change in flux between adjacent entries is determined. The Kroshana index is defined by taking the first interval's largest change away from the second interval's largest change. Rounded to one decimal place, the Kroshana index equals -0.8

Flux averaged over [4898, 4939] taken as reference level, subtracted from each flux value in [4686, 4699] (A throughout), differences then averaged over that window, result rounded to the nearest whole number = 14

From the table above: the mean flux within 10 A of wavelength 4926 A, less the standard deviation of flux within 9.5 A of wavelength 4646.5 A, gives 11.0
